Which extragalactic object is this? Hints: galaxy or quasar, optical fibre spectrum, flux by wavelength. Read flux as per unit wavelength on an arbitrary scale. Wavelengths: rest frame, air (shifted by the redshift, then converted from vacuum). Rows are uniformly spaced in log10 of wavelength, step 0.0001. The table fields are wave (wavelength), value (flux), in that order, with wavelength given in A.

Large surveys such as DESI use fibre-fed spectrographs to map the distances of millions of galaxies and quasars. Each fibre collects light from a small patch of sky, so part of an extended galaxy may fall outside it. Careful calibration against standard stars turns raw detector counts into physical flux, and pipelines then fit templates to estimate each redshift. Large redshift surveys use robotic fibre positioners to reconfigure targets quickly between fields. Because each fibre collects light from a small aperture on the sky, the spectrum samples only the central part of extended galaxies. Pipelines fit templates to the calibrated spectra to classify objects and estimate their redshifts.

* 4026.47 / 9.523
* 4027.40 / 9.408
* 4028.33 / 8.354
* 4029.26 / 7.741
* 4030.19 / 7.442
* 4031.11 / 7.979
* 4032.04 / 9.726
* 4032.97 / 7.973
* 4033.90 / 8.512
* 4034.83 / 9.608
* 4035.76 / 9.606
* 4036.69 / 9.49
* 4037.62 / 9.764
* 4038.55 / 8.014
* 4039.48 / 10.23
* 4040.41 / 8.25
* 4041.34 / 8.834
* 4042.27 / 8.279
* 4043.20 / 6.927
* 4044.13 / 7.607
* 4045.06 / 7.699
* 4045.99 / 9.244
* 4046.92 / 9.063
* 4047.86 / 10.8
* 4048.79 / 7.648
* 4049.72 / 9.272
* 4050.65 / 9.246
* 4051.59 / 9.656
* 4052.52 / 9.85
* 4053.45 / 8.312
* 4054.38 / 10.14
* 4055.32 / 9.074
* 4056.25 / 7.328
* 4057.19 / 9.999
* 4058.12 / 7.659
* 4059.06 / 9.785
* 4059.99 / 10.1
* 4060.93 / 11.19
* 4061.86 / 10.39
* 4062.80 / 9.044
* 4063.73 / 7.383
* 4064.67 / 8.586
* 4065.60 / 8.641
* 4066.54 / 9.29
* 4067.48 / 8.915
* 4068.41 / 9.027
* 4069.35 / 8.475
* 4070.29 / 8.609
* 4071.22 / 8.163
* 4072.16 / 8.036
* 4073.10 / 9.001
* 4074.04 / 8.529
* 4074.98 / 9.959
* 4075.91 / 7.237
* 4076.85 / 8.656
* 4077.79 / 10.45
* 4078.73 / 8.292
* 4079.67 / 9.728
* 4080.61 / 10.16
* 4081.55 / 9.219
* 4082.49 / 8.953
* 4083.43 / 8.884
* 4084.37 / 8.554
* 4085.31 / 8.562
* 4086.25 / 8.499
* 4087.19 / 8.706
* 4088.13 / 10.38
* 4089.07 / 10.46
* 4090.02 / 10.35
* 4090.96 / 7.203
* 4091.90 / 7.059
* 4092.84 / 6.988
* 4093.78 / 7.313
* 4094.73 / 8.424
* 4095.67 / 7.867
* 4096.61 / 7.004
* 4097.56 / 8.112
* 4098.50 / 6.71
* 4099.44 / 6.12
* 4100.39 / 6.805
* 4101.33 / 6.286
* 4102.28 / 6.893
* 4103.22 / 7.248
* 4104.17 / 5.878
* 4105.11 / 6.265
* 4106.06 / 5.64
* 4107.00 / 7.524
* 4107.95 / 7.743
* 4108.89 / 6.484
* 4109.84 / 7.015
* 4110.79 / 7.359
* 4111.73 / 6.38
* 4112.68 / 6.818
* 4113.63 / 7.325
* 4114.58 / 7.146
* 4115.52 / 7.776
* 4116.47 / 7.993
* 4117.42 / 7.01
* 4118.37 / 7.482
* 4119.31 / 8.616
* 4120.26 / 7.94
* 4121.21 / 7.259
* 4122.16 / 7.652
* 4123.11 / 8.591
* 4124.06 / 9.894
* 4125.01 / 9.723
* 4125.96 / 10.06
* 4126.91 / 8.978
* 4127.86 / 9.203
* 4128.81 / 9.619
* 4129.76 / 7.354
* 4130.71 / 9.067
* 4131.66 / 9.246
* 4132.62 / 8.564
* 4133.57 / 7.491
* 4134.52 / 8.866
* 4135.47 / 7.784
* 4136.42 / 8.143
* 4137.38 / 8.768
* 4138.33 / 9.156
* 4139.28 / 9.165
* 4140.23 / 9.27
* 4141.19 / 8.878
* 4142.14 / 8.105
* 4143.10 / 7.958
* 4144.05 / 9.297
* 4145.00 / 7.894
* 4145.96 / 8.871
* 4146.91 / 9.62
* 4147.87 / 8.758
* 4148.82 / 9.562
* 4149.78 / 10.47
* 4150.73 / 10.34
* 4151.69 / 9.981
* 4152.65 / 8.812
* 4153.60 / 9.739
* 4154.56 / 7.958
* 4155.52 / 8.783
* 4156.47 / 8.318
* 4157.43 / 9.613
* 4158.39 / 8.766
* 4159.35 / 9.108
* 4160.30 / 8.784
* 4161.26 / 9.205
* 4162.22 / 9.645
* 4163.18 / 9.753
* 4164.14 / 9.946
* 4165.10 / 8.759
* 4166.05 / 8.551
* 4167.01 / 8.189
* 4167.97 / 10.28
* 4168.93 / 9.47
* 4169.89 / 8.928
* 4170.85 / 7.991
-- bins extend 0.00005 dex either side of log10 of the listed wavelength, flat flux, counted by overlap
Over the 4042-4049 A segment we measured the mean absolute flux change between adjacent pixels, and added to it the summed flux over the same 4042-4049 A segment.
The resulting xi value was 69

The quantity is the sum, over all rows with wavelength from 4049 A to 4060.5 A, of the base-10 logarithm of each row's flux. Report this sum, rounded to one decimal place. 11.5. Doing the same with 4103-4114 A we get 10.0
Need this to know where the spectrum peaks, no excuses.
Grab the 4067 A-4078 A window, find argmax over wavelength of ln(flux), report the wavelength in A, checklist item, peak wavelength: 4077.79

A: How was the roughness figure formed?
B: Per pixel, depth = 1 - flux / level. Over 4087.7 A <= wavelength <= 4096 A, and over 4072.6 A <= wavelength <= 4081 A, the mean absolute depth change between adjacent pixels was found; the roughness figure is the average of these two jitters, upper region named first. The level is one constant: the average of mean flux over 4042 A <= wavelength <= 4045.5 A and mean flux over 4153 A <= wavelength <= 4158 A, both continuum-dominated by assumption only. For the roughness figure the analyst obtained 0.13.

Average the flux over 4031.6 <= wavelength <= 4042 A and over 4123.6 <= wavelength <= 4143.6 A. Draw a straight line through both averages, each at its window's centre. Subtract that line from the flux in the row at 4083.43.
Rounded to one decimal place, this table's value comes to -0.1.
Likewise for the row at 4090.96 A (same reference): -1.7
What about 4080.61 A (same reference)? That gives 1.2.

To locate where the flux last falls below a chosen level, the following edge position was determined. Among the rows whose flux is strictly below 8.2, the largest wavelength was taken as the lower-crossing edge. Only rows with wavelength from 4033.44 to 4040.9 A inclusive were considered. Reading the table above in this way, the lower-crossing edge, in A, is 4038.55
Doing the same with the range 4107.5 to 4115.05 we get 4114.58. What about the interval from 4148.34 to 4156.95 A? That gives 4154.56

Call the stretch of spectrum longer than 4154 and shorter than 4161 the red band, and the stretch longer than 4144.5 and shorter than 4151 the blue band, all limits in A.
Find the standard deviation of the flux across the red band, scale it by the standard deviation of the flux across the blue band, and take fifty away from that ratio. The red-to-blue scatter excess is -49.4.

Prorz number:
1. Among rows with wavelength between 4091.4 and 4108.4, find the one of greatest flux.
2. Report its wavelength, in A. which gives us 4094.73 A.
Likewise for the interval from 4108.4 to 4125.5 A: 4124.06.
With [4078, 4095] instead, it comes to 4089.07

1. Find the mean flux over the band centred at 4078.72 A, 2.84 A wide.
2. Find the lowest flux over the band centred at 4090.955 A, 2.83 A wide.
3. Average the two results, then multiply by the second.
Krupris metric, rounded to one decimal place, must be 58.4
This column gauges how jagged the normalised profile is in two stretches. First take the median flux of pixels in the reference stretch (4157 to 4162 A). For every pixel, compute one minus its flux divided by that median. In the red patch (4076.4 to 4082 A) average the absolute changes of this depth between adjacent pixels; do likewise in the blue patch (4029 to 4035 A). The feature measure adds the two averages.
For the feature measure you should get 0.258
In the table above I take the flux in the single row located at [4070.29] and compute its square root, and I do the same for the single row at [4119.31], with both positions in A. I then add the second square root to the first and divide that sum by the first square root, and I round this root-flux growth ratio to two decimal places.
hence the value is 2.00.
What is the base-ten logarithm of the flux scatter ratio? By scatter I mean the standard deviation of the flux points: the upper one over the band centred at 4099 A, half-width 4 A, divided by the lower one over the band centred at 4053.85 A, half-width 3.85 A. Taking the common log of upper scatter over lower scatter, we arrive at -0.14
